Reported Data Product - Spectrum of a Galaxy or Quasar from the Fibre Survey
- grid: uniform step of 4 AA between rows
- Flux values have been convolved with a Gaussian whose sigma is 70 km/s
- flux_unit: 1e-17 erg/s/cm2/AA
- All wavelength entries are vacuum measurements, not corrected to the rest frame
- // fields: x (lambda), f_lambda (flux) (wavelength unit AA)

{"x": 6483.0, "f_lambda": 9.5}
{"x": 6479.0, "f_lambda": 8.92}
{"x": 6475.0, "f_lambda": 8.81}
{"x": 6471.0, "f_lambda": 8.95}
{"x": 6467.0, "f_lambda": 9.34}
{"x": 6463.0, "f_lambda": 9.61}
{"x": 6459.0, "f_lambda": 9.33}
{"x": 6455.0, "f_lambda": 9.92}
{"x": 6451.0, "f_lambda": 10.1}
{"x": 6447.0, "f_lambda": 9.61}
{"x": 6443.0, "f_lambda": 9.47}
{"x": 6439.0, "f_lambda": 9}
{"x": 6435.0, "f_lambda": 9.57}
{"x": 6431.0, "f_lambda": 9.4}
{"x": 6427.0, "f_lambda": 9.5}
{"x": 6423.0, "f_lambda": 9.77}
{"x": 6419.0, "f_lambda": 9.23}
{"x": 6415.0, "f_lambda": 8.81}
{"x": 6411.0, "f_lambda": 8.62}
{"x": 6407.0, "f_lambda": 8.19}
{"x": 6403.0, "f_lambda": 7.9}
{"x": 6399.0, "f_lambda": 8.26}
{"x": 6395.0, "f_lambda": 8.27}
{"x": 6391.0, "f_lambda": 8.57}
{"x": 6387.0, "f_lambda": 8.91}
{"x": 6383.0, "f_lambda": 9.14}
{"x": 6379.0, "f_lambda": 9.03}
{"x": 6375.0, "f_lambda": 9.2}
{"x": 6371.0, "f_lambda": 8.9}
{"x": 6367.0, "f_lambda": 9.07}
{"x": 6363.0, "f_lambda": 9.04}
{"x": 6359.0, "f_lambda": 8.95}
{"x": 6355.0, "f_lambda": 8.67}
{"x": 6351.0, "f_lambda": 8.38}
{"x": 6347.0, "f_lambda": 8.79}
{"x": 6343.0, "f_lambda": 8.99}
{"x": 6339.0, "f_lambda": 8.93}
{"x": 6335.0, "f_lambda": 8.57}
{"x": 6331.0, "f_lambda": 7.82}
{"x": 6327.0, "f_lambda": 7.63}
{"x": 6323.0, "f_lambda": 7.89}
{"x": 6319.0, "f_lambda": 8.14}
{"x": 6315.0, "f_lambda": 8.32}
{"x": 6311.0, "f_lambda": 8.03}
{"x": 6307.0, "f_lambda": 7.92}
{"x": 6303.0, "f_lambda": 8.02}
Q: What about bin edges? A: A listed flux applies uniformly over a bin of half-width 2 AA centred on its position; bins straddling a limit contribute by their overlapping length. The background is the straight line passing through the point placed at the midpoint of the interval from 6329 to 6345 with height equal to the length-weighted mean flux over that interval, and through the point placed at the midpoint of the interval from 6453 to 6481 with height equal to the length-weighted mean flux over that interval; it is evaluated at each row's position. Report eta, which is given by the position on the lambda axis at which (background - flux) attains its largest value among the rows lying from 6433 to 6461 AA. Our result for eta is 6439.0 AA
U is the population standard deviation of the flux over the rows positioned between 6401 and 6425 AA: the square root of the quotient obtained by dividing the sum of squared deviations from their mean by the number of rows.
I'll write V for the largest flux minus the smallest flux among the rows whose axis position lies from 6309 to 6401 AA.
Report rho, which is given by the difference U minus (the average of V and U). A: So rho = -0.47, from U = 0.62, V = 1.6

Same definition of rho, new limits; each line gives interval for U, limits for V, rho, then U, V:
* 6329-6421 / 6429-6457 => -0.35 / 0.39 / 1.1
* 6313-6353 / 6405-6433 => -0.56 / 0.45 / 1.6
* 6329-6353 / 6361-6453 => -0.90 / 0.40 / 2.2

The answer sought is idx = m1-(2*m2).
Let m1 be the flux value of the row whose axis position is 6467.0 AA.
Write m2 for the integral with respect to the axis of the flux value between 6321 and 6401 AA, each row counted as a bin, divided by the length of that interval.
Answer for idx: -8.0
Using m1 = 9.34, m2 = 8.7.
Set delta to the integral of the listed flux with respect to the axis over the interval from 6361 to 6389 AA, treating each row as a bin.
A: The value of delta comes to 253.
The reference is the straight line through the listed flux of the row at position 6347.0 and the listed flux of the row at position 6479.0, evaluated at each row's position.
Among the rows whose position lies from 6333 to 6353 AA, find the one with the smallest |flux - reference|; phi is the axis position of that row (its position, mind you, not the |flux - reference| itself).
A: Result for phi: 6347.0 AA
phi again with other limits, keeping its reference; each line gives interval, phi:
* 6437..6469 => 6439.0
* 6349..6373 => 6371.0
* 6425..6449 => 6439.0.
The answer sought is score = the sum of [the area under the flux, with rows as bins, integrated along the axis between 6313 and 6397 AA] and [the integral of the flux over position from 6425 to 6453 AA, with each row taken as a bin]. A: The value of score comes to 991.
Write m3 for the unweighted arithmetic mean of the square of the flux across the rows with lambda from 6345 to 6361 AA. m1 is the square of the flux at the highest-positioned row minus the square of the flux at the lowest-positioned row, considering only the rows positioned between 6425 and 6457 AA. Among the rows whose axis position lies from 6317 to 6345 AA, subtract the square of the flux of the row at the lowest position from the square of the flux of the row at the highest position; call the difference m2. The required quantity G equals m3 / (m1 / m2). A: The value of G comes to 135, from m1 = 8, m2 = 15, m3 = 76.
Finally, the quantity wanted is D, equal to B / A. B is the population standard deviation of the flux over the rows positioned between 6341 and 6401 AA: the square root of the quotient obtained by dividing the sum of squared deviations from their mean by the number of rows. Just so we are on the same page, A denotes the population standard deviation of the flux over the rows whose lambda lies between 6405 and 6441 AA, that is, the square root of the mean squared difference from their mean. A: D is 0.6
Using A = 0.48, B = 0.30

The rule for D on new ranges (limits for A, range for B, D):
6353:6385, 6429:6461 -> 2.1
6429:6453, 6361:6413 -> 1.3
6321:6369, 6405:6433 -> 1.0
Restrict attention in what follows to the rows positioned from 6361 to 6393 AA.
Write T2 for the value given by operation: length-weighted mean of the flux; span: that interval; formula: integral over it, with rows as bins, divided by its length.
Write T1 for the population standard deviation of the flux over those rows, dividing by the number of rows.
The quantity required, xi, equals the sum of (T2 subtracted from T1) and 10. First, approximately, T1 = 0.18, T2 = 9.0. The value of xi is 1.20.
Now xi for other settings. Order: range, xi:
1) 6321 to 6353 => 2.12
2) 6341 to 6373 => 1.37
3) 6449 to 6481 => 1.07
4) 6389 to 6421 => 1.91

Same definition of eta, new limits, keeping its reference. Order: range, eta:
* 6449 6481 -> 6475.0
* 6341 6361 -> 6351.0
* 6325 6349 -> 6327.0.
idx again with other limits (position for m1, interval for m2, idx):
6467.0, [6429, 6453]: -9.7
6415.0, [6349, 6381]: -9.0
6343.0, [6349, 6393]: -8.8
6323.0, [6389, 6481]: -10.3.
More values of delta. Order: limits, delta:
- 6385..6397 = 103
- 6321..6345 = 199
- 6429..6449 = 188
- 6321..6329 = 62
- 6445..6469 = 232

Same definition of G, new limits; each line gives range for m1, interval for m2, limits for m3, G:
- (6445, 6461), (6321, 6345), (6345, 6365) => -269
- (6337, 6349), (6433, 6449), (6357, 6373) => -25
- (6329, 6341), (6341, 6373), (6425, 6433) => -8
